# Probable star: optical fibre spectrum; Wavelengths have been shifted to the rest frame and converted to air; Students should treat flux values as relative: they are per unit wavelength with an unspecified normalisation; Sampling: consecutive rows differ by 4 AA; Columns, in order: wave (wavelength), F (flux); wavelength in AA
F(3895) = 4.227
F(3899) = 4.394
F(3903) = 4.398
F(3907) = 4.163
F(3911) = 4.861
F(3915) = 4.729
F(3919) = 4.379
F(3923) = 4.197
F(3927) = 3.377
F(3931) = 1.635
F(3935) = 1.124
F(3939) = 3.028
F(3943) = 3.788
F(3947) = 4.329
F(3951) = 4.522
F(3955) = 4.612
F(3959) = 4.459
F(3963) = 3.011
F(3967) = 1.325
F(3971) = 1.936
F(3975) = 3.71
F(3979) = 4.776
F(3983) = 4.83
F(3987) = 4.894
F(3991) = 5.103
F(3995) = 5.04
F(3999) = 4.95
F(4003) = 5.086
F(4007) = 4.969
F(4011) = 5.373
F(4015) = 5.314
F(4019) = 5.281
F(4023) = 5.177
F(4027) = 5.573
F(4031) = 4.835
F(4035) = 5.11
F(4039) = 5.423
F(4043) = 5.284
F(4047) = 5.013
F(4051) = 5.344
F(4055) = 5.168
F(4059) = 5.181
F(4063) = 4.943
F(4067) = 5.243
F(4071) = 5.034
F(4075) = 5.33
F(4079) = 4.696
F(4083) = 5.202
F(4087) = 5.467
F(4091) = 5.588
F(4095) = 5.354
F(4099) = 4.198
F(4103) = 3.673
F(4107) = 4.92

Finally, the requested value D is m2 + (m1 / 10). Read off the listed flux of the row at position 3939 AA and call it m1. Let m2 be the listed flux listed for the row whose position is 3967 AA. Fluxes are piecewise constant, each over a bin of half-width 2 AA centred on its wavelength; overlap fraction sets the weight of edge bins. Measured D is 1.6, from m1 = 3.028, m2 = 1.325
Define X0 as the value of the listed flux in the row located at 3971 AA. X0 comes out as 1.936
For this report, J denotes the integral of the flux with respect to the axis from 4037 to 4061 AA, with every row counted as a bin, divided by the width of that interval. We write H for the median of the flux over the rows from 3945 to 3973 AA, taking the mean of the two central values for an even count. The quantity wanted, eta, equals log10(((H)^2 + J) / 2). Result 1.08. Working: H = 4.33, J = 5.2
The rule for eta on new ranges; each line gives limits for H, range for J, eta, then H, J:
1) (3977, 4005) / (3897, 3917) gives 1.16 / 4.95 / 4.5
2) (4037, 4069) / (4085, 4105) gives 1.20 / 5.21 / 4.9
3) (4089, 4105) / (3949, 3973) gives 1.12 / 4.78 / 3.3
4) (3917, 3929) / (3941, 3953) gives 1.04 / 4.20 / 4.2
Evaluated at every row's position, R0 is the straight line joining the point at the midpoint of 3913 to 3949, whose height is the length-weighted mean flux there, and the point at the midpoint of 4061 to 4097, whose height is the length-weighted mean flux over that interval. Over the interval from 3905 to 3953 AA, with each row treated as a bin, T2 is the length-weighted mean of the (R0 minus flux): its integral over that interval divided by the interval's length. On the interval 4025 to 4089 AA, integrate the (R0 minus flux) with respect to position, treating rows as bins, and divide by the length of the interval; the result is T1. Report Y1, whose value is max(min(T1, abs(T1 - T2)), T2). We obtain -0.24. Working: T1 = -0.2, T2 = -0.30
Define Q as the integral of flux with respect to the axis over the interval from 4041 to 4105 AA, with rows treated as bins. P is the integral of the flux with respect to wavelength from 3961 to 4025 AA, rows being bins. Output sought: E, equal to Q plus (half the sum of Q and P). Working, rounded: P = 283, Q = 323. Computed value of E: 626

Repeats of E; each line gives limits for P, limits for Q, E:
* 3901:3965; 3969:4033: 582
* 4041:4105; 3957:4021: 582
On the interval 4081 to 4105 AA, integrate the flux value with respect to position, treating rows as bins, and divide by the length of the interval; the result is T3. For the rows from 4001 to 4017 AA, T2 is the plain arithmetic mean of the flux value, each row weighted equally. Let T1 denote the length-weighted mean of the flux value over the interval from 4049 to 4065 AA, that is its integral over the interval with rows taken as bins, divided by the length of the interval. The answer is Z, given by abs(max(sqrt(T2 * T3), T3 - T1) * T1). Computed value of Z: 26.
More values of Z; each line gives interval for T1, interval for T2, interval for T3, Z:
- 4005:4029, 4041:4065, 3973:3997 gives 26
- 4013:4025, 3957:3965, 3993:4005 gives 23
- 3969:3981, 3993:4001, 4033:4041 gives 18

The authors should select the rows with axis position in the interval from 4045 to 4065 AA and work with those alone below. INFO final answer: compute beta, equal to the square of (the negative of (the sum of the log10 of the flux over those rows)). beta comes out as 12.6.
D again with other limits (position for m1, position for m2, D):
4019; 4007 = 5.5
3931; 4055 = 5.3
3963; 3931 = 1.9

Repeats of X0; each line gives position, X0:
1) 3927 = 3.377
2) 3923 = 4.197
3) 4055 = 5.168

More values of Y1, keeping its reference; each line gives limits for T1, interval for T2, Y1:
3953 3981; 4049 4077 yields 0.43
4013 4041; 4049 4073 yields -0.17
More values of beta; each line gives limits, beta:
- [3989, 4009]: 12.3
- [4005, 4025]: 12.9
